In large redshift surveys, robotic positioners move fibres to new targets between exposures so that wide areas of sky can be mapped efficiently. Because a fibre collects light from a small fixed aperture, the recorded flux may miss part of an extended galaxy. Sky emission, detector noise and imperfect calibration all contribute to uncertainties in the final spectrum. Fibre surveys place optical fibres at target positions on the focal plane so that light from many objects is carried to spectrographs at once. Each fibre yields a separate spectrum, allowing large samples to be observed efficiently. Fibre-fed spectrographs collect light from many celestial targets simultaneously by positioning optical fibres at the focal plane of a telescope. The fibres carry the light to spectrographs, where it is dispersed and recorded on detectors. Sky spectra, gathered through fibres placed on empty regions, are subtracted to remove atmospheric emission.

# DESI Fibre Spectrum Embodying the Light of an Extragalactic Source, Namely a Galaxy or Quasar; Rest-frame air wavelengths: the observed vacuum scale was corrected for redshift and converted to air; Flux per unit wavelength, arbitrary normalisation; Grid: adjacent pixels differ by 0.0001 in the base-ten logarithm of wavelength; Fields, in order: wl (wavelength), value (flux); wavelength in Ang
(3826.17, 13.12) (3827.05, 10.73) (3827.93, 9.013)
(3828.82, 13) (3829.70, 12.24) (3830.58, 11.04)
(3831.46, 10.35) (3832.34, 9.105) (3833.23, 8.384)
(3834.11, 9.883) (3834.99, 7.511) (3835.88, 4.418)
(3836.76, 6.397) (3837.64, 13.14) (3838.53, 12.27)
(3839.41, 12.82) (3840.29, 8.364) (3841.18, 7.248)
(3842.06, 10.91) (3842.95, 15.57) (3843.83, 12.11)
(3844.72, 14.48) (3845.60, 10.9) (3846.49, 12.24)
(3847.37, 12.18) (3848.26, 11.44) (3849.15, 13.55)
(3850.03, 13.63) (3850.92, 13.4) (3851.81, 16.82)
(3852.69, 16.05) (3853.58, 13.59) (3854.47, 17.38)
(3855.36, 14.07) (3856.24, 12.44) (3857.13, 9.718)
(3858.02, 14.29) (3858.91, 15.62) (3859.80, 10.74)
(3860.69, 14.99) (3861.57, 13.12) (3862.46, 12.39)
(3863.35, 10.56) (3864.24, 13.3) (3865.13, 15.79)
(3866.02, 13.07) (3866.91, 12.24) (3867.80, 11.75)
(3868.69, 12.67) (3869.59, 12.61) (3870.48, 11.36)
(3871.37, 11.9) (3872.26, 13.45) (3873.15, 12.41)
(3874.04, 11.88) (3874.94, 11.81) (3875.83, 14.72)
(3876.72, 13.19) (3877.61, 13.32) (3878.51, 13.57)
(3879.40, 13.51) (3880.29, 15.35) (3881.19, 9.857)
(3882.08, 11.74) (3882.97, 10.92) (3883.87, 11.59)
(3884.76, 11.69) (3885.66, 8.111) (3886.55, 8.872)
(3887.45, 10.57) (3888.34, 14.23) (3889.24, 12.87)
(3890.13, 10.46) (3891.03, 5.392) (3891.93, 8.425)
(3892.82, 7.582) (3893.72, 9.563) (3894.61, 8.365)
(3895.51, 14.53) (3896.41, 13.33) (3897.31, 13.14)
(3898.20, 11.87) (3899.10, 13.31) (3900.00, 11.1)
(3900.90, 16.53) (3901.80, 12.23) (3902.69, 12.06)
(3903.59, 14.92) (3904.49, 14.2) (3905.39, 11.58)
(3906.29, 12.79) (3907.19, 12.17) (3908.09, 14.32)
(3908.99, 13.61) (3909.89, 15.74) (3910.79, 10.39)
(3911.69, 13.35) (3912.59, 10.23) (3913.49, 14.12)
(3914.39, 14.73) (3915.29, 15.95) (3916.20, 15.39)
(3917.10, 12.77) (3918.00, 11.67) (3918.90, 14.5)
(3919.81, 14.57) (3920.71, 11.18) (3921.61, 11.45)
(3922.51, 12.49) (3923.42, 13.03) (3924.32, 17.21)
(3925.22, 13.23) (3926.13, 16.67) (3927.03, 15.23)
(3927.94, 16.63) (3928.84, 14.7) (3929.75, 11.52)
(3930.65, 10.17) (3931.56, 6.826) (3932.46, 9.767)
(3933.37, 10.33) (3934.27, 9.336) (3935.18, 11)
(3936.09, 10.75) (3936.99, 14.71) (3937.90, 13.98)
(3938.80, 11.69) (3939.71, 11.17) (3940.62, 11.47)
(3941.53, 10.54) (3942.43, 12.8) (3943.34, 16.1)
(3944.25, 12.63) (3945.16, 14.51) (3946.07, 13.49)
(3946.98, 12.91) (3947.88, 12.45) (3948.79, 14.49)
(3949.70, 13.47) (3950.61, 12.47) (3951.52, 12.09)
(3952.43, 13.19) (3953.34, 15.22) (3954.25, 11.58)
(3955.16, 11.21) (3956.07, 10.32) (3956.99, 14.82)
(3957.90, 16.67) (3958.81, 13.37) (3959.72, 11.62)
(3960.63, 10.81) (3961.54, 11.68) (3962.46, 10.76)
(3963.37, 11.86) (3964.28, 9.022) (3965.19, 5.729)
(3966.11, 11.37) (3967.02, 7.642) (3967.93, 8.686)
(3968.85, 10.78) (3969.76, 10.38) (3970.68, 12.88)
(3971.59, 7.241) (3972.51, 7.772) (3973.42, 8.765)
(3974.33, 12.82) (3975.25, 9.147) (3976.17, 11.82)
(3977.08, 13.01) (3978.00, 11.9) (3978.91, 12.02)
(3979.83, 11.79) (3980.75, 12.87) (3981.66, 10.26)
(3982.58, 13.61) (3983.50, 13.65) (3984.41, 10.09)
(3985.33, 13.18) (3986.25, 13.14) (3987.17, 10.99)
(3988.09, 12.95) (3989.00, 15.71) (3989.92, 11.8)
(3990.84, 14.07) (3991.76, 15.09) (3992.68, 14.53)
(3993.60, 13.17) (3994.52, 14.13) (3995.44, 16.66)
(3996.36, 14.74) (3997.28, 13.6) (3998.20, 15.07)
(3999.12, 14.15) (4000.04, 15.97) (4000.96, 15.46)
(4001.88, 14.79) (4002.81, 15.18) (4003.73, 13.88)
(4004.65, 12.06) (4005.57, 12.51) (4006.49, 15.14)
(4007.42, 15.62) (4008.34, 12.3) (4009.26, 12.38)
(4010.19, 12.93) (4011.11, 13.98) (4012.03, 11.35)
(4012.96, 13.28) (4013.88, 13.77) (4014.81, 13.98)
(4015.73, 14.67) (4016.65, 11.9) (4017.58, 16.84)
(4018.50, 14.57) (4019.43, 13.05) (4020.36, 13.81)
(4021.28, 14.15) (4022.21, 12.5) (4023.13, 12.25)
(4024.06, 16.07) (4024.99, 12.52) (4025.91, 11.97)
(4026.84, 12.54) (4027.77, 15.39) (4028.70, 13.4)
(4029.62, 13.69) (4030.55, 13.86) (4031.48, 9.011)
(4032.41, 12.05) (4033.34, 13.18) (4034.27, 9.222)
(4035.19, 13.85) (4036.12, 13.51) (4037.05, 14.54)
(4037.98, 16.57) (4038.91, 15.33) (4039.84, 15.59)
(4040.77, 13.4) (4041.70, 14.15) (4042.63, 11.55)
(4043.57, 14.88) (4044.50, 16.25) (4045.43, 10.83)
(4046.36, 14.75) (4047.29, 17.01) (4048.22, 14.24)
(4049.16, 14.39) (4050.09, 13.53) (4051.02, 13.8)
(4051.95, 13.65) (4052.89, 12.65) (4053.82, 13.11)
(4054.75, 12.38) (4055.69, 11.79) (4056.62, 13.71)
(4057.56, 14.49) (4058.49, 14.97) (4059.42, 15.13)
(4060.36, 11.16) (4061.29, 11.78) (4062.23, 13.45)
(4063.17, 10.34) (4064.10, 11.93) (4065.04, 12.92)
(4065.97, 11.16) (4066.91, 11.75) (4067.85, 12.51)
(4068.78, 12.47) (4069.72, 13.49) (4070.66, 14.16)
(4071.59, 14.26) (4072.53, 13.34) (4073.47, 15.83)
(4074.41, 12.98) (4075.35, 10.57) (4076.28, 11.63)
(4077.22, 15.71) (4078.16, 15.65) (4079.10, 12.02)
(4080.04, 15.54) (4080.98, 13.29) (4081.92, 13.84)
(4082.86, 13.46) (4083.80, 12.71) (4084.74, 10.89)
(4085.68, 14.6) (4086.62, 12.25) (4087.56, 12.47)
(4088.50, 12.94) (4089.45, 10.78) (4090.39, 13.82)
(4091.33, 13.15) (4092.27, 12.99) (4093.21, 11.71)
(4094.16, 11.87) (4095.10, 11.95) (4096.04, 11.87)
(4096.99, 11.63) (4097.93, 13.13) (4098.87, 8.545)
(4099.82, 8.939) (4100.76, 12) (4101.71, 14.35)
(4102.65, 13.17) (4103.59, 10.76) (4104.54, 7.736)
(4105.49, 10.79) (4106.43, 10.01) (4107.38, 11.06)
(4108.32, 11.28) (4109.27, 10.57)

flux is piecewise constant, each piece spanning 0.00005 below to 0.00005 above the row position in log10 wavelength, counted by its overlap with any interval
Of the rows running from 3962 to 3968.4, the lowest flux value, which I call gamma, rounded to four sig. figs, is 5.729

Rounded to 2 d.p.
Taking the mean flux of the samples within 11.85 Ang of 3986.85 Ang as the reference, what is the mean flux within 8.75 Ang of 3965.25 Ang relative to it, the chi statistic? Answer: 0.81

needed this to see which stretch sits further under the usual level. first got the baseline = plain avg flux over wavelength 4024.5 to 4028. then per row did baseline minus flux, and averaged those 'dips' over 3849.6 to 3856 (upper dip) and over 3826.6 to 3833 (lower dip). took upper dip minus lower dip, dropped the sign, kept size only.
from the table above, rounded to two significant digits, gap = 4.2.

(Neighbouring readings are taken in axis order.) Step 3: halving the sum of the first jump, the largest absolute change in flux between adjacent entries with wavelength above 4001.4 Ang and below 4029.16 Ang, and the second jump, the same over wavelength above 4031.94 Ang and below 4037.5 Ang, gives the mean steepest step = 4.78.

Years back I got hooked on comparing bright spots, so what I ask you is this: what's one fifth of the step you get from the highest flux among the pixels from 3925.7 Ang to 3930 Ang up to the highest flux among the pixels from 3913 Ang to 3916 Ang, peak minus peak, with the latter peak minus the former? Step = -0.14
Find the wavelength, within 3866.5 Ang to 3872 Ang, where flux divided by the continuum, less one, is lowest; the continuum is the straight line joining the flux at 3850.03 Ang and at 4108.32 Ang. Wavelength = 3870.48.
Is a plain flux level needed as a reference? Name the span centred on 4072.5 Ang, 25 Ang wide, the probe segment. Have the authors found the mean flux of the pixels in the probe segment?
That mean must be 12.9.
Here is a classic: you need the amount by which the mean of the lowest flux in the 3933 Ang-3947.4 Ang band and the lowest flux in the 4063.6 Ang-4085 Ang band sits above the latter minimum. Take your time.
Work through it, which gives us -0.6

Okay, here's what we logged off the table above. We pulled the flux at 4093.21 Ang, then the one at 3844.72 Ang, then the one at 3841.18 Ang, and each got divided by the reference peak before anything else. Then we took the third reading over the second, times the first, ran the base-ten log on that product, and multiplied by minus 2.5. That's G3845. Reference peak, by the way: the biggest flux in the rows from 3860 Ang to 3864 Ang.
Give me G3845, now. 1.0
